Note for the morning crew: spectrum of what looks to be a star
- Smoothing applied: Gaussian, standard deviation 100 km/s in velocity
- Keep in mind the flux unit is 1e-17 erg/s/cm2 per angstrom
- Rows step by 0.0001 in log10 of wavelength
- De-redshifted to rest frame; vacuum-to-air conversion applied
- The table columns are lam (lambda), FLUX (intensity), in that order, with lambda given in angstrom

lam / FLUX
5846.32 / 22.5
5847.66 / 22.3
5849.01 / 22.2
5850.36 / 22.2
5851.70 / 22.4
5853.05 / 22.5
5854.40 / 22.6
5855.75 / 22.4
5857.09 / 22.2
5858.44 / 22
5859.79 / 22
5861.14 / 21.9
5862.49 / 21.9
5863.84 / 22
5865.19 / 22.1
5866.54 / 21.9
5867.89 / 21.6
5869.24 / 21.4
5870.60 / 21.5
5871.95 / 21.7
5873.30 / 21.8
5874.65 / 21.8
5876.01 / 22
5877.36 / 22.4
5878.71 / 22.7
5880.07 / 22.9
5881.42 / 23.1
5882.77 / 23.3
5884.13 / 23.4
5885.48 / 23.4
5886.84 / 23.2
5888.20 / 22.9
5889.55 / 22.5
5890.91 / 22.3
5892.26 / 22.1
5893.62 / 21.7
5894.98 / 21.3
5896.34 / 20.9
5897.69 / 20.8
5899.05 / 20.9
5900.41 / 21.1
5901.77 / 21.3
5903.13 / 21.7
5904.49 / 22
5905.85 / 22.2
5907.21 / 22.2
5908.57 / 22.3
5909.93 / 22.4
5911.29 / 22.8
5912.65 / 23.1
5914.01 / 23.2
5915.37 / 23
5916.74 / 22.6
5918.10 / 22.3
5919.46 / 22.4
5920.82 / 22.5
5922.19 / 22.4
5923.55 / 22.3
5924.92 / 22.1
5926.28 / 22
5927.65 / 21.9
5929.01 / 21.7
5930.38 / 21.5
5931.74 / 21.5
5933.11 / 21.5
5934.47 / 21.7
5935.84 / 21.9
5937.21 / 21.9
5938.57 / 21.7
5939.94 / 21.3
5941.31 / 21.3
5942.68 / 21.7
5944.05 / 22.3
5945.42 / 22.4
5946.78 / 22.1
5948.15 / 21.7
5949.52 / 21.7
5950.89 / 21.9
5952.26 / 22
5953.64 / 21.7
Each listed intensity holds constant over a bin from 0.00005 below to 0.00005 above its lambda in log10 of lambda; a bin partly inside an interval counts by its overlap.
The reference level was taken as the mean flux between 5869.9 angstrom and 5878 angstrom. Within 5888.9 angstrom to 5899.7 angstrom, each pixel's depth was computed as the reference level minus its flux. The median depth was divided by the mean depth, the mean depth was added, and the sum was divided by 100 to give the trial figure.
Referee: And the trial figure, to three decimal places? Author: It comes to 0.015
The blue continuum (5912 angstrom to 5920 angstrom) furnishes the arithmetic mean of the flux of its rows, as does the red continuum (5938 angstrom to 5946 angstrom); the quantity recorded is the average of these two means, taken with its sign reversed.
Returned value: -22.3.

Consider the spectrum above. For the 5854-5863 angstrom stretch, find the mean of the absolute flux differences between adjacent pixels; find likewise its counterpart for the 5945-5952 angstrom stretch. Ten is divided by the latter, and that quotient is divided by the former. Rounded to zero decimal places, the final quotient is 381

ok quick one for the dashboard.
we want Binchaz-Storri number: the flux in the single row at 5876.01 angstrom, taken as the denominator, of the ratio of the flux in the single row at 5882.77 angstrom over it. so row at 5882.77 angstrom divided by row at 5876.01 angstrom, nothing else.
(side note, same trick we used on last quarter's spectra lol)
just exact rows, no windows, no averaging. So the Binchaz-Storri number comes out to 1.06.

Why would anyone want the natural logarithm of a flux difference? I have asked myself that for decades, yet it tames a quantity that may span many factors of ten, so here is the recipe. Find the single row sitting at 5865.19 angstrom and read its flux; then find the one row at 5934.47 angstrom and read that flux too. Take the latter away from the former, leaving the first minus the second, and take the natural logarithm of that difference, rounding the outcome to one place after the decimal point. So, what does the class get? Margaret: -0.9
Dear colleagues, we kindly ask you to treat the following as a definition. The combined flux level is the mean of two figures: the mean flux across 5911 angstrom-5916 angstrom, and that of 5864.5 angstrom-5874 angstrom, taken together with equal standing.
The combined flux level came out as 22.4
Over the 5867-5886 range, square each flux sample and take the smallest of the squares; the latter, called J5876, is 458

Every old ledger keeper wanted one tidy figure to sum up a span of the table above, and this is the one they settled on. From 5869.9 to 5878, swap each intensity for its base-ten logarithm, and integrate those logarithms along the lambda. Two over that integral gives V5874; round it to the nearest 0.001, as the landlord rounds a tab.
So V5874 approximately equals 0.184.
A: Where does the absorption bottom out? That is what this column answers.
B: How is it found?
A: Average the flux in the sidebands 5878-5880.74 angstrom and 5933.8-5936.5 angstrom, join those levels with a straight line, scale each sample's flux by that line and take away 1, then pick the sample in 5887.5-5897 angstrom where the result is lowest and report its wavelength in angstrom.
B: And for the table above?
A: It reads 5896.34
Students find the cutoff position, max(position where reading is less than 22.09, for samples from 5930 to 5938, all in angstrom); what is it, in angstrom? 5937.21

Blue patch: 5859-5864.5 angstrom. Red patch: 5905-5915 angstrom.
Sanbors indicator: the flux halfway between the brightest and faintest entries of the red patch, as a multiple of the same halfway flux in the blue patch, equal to 1.03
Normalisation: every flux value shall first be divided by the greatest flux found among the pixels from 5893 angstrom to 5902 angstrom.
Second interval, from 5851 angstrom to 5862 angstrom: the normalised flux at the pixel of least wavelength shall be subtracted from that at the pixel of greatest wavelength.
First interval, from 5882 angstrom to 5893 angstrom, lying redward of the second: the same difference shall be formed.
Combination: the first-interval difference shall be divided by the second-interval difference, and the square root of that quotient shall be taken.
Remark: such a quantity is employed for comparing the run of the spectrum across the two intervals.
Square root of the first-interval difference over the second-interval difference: 1.5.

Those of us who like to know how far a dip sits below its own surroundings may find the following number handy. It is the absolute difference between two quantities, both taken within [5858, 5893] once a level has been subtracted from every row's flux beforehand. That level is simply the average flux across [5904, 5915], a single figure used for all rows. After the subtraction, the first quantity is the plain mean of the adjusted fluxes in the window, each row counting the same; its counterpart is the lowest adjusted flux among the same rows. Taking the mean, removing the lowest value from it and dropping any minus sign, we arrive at 0.9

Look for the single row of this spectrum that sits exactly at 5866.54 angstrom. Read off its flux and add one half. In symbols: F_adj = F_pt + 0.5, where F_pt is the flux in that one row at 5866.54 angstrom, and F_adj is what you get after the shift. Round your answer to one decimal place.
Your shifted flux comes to 22.4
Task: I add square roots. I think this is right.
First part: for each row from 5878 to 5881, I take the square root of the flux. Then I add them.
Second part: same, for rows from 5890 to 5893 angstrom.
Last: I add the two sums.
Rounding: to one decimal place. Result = 19.0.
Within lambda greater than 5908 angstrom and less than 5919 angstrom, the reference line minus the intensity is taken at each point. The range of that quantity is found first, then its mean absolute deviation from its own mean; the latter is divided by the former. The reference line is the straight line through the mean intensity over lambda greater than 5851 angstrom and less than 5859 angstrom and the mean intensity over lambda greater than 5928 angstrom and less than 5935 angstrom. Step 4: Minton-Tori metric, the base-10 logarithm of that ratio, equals -0.485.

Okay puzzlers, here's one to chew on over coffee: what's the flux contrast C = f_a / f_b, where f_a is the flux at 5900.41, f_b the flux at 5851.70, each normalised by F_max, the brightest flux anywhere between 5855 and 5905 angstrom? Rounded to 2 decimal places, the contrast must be 0.94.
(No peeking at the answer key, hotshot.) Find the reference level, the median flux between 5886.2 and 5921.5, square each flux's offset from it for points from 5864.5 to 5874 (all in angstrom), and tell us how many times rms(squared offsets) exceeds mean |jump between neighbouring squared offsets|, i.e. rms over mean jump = 2.11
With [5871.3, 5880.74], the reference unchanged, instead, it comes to 2.09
